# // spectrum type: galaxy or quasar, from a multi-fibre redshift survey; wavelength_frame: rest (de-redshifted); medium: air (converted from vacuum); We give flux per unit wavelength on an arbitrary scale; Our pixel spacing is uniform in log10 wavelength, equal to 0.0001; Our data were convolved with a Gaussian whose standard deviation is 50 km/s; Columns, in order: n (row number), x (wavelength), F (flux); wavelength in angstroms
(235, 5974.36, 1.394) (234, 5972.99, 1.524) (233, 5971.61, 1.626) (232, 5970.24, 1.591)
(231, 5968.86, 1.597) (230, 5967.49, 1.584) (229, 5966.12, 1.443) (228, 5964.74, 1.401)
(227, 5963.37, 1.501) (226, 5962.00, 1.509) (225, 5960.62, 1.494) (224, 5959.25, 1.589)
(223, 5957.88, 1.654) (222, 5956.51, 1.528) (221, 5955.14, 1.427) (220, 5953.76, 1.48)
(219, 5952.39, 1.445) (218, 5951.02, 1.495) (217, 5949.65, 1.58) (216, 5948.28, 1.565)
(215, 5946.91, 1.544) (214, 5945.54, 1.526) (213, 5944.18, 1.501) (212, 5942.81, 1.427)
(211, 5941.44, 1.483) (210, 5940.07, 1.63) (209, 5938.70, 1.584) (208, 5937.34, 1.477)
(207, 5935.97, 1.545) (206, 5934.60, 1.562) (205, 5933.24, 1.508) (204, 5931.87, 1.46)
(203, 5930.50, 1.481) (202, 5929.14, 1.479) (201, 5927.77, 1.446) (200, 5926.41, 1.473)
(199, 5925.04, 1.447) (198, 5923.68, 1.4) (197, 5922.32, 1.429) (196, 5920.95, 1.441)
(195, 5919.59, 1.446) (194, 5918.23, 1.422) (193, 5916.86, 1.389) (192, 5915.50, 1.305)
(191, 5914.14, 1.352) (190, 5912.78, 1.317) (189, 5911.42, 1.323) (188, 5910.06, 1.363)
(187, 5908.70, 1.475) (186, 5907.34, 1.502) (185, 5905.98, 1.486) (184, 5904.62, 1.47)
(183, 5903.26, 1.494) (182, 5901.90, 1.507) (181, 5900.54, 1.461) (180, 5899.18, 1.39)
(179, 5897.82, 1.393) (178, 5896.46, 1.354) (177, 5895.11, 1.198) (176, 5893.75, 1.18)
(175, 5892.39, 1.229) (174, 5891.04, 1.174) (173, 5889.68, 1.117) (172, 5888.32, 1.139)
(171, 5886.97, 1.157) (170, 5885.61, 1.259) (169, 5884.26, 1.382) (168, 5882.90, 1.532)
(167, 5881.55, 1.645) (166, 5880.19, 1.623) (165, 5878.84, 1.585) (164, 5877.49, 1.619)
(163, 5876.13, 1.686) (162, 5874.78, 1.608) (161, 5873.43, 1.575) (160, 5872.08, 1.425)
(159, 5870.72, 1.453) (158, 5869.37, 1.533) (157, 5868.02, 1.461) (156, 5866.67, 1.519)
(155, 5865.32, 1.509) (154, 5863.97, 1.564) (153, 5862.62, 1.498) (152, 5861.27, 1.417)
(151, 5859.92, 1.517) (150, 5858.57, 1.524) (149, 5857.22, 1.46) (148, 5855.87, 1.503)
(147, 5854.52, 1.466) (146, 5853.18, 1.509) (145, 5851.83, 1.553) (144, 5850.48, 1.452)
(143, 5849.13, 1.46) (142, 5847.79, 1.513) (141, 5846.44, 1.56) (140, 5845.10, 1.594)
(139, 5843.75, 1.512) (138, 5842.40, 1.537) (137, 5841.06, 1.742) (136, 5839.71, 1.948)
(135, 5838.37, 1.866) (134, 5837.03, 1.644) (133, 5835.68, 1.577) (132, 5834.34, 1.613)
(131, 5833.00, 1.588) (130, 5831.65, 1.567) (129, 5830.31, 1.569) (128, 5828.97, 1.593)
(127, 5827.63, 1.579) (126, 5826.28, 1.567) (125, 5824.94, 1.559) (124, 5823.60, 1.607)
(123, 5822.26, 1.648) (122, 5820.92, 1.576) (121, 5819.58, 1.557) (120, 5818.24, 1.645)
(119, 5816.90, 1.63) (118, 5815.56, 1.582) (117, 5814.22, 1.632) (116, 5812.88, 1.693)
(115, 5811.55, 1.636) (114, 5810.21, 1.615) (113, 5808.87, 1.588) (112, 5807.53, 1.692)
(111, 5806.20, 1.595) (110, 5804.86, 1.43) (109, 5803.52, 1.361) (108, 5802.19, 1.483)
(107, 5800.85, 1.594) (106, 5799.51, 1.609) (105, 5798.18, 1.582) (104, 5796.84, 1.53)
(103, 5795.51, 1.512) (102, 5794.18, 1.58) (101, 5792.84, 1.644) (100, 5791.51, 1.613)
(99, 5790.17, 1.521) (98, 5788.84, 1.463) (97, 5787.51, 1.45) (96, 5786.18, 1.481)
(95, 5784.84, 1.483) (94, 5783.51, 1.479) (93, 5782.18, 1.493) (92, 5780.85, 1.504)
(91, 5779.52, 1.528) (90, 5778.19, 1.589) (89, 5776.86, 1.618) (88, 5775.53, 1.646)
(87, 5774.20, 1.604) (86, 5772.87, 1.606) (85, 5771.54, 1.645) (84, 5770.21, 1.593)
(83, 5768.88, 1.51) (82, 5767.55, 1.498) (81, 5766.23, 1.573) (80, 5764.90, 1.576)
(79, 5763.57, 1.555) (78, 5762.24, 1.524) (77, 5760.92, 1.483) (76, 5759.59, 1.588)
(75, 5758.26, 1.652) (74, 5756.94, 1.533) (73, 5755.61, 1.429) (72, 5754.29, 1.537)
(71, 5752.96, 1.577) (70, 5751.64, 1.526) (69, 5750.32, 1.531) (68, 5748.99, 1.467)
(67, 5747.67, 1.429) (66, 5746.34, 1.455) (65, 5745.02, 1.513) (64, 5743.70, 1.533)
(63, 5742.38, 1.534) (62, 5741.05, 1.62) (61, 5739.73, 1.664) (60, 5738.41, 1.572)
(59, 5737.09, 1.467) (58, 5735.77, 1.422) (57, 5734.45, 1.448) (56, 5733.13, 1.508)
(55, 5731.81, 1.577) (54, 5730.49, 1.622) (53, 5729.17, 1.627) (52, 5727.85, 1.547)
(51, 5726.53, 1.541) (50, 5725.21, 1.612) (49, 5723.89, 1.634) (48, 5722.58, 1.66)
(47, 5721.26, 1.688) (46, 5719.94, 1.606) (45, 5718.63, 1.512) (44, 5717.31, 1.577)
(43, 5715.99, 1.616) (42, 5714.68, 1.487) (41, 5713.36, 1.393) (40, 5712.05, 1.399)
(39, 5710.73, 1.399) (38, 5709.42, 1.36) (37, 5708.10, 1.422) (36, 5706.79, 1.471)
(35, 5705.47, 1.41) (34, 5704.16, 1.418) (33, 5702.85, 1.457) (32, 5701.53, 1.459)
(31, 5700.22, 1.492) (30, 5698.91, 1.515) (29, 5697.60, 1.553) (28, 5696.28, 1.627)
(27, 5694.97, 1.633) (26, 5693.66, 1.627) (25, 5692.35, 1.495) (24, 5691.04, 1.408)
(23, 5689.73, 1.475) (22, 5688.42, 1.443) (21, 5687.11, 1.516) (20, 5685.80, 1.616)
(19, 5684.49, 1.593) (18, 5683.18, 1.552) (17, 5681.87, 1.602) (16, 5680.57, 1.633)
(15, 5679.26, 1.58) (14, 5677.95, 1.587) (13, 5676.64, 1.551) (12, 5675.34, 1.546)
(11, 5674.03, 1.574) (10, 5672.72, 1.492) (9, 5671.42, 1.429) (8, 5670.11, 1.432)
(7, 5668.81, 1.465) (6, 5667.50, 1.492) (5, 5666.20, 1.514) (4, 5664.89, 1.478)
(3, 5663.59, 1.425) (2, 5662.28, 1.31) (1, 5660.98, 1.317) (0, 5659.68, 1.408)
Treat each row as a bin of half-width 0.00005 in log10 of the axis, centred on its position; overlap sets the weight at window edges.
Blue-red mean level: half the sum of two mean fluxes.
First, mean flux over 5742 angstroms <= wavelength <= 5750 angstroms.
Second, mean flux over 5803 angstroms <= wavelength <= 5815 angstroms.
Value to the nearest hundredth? 1.54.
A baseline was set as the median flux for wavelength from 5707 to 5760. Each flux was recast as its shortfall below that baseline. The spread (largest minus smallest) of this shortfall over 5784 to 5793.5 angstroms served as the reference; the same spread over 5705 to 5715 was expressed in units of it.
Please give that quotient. 0.65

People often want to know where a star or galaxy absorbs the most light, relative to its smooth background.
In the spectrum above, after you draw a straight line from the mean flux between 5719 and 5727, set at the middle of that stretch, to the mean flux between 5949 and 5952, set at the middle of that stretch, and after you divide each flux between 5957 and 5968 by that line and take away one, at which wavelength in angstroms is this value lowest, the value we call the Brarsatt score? 5964.74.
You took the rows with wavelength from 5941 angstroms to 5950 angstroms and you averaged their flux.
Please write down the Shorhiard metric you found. 1.52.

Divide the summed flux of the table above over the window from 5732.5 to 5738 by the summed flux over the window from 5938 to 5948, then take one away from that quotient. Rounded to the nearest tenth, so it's -0.5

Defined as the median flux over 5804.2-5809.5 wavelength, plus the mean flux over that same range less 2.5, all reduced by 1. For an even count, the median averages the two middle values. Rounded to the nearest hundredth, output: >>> -0.33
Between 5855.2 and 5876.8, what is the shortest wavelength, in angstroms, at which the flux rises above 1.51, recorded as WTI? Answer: 5858.57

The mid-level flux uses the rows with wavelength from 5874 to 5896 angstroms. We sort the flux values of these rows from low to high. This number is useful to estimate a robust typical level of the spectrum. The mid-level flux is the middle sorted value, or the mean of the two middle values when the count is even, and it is 1.32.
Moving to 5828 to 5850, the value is 1.58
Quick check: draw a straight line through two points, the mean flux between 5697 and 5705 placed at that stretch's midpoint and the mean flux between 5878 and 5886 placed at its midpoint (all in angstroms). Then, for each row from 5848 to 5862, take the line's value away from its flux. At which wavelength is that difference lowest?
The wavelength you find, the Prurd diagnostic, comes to 5861.27 angstroms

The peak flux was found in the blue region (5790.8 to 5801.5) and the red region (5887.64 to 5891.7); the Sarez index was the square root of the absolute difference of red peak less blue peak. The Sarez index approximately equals 0.69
